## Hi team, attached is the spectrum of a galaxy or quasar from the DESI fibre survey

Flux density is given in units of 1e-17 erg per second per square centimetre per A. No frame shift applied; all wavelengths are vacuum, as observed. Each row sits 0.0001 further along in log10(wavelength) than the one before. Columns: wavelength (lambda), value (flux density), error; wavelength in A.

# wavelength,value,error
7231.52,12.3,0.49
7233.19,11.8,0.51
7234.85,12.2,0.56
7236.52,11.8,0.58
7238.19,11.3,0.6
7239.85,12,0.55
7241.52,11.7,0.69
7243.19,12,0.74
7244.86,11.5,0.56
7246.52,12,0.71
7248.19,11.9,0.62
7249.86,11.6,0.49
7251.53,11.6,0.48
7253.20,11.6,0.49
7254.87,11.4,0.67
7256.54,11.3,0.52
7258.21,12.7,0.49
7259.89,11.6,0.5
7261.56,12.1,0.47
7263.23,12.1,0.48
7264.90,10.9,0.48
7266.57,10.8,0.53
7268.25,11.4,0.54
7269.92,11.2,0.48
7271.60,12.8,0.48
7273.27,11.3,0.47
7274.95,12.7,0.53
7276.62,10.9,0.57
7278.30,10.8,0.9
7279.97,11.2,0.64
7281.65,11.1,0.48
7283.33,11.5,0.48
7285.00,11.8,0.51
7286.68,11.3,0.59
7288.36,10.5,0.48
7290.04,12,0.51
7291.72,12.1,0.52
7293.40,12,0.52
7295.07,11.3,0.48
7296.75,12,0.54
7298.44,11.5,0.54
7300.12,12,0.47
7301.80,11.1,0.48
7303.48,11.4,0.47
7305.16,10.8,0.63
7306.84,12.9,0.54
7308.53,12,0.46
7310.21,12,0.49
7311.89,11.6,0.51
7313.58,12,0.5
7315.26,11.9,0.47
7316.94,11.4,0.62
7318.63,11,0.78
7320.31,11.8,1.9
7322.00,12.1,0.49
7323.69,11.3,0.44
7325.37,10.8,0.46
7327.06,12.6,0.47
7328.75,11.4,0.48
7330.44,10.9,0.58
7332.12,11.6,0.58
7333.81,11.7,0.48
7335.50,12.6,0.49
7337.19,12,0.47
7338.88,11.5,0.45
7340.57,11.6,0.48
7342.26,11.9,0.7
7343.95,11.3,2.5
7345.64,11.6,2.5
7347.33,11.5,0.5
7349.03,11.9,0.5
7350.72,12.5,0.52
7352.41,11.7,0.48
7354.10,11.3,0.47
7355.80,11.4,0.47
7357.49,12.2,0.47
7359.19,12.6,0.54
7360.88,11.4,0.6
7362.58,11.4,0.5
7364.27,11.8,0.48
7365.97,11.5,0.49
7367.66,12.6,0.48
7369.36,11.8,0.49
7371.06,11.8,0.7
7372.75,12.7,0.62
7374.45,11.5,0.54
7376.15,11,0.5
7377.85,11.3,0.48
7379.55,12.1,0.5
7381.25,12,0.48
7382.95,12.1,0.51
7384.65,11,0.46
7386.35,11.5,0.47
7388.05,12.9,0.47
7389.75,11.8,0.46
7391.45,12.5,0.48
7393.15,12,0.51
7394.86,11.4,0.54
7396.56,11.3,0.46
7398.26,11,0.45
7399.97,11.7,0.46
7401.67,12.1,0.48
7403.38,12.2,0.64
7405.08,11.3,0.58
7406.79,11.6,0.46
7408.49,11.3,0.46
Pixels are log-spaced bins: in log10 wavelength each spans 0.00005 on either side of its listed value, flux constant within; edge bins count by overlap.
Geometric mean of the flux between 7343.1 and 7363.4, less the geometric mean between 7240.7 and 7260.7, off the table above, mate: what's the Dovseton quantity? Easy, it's -0.01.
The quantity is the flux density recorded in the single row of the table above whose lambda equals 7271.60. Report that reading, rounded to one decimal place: 12.8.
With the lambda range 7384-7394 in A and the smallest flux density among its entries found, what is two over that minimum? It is 0.182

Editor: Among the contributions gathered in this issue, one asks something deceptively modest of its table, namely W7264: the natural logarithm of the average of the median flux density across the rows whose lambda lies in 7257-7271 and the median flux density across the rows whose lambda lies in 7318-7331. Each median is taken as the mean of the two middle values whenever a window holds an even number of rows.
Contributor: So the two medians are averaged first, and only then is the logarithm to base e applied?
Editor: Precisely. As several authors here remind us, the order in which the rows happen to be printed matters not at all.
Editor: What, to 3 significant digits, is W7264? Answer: 2.44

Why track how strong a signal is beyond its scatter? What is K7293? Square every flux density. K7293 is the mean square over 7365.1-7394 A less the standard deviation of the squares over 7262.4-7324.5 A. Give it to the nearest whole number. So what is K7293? 128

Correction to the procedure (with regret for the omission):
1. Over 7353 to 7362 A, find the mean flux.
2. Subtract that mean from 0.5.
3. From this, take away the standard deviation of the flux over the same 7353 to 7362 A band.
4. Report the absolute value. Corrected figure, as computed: 11.8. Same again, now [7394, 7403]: 11.4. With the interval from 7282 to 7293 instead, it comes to 11.6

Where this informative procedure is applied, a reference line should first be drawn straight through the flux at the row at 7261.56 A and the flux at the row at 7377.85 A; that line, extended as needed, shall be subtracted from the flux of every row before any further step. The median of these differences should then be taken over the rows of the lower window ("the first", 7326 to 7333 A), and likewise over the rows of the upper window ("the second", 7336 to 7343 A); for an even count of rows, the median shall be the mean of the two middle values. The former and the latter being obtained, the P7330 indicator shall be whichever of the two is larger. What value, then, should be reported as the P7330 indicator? 0.2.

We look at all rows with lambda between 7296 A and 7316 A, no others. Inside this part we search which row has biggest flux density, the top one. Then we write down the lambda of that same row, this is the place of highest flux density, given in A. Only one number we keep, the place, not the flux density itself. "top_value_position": 7306.84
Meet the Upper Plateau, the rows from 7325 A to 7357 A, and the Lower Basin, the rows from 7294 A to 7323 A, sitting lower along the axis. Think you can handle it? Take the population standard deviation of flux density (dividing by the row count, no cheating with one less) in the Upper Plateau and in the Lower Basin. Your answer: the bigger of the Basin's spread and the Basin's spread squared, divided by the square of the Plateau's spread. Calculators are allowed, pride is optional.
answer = 2.1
